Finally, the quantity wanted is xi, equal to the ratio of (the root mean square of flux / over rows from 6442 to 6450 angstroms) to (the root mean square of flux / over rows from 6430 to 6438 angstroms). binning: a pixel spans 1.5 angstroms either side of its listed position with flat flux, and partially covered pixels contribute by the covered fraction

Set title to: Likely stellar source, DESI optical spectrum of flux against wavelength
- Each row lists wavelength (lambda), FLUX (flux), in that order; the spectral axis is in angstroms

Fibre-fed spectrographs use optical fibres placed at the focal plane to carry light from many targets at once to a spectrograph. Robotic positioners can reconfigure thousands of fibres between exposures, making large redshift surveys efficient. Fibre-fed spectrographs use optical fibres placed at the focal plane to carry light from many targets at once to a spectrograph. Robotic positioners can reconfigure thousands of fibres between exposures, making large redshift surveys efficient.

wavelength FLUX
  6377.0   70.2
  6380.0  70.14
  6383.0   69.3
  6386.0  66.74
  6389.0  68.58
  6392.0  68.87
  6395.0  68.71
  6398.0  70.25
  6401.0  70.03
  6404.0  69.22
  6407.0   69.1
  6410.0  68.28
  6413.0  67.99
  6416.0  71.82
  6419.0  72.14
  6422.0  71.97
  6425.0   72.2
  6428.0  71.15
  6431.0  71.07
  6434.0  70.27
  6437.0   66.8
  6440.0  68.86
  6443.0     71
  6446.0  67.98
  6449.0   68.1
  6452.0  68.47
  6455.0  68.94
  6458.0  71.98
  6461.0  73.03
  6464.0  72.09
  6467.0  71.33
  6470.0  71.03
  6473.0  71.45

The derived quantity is 0.99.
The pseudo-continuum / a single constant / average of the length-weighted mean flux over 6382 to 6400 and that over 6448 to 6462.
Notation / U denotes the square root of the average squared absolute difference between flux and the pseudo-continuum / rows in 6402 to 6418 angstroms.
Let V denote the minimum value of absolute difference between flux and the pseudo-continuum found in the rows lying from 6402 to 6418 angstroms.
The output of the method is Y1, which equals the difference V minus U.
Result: -1.2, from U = 1.36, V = 0.2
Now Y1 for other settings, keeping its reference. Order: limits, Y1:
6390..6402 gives -0.1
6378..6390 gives -1.3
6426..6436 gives -0.6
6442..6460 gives -1.1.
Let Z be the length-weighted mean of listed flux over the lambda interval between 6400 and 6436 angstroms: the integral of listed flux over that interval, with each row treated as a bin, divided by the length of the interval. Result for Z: 70.4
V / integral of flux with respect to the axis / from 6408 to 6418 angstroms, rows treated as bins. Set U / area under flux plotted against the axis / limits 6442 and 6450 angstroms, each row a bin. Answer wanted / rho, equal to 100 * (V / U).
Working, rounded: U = 552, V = 695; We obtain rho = 126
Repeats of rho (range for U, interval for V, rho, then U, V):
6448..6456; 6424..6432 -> 104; 548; 572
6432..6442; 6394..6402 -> 81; 689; 558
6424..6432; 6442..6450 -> 97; 572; 552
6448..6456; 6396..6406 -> 127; 548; 697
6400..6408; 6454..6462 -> 103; 555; 571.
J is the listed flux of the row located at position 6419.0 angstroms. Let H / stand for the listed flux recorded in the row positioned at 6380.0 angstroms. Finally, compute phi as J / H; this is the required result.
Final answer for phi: 1.029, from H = 70.14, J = 72.14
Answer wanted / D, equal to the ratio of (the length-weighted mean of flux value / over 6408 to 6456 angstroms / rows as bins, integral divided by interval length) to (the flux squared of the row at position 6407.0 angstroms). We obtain 0.0146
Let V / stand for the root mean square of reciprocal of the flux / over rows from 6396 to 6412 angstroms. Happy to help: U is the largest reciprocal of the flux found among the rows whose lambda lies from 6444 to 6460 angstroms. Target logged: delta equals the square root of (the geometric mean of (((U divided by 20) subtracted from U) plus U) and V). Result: 0.143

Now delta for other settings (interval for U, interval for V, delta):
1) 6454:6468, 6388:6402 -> 0.142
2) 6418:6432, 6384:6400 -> 0.141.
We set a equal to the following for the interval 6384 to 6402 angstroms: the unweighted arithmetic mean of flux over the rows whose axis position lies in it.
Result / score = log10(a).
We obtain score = 1.84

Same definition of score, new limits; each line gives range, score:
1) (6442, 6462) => 1.84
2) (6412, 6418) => 1.84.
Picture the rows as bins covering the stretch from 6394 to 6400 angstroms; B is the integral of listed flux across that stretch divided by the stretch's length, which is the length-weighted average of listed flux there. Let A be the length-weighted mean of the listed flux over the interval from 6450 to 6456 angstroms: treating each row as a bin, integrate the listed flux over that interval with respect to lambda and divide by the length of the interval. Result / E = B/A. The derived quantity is 1.014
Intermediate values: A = 68.6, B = 69.6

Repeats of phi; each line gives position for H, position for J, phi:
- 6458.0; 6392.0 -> 0.957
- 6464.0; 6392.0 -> 0.955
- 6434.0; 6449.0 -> 0.969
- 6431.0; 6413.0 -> 0.957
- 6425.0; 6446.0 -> 0.942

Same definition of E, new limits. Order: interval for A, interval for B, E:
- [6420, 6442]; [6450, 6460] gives 0.993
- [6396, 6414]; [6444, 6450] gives 0.987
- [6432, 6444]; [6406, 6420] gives 1.008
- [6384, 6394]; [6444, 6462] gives 1.023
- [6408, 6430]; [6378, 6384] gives 0.986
